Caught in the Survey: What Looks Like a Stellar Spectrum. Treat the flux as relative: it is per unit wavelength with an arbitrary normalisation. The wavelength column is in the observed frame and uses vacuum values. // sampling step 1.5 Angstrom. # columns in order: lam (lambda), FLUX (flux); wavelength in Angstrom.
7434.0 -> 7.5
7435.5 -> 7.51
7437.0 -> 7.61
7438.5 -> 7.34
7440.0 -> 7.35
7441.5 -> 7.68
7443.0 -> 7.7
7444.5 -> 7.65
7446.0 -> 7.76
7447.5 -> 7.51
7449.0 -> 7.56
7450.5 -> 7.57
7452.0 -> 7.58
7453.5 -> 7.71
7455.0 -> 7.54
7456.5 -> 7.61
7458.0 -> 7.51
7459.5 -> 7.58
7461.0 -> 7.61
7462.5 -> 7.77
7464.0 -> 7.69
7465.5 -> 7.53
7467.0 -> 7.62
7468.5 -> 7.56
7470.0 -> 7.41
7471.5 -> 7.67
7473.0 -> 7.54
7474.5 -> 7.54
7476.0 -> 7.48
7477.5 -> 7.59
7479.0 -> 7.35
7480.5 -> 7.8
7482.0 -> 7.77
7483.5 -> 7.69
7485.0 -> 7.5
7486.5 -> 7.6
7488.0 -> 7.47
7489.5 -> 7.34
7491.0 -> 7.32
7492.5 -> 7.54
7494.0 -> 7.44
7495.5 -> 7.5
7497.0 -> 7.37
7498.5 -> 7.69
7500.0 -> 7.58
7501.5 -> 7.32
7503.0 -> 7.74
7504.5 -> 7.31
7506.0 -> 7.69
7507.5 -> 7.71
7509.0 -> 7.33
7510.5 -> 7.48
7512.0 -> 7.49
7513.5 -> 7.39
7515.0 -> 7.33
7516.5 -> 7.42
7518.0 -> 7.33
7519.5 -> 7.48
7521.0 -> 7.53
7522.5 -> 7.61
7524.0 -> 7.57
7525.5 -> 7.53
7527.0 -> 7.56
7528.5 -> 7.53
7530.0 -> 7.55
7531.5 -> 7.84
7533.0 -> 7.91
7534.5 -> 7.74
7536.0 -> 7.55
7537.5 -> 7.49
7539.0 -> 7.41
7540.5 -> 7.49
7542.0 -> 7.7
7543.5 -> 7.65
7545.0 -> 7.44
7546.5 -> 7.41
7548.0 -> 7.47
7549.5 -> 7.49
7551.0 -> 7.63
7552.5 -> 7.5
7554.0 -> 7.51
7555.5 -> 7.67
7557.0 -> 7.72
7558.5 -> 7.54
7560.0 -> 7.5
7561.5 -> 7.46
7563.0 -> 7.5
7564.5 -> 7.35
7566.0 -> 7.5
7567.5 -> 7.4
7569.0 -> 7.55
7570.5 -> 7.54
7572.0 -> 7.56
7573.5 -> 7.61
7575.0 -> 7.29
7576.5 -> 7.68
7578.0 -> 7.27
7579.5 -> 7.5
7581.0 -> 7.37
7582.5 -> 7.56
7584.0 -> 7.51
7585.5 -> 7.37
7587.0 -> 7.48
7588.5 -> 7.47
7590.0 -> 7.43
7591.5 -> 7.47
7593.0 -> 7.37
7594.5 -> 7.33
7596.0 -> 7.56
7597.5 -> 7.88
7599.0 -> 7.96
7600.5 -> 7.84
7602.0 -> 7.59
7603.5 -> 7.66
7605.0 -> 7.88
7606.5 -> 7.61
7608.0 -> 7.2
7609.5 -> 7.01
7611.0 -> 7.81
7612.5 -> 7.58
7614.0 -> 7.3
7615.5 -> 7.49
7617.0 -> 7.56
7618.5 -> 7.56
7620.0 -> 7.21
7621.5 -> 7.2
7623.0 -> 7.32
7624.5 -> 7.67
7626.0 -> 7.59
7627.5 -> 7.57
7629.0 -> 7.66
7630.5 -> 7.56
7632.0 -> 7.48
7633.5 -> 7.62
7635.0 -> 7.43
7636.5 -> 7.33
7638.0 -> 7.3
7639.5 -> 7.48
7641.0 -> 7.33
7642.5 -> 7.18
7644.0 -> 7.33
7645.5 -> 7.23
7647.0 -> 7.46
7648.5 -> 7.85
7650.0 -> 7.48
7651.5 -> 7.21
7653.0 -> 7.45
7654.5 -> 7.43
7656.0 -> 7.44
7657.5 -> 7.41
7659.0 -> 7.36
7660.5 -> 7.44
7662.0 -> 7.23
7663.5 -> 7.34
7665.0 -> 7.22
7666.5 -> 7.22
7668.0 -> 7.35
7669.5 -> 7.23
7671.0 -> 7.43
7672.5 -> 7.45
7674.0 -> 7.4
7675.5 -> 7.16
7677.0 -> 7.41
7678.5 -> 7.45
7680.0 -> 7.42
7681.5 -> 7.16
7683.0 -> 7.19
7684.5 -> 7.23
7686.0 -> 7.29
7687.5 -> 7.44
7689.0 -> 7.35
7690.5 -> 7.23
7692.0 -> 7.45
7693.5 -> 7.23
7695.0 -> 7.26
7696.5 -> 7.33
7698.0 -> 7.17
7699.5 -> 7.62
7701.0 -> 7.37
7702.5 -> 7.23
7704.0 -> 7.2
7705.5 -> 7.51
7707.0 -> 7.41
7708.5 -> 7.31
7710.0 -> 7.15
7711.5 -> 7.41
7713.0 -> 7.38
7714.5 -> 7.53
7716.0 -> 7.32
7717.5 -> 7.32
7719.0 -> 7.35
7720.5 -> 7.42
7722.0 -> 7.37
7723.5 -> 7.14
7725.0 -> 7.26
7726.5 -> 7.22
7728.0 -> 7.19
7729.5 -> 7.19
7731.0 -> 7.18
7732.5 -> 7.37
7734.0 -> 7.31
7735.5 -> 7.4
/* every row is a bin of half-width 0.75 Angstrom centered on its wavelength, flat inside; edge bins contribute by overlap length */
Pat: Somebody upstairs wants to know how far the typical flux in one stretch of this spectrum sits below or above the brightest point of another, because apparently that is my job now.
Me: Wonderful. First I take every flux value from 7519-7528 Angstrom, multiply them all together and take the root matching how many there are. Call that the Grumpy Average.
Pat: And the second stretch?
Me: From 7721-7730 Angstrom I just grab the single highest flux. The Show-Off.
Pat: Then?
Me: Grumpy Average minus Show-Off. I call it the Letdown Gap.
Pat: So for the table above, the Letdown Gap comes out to 0.18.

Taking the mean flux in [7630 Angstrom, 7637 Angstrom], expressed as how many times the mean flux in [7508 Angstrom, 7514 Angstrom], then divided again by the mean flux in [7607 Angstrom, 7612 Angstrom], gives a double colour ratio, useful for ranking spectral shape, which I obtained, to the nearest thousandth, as 0.137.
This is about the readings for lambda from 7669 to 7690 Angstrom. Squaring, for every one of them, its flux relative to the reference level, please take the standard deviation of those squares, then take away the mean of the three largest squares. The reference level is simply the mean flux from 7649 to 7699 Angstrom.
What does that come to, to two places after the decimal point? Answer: -0.02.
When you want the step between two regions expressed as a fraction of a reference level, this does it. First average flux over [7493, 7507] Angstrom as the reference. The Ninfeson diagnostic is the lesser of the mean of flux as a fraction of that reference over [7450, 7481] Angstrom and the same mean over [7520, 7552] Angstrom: 1.01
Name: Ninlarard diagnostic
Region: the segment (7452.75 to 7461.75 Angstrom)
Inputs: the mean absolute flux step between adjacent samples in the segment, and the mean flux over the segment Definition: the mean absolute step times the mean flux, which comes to 0.67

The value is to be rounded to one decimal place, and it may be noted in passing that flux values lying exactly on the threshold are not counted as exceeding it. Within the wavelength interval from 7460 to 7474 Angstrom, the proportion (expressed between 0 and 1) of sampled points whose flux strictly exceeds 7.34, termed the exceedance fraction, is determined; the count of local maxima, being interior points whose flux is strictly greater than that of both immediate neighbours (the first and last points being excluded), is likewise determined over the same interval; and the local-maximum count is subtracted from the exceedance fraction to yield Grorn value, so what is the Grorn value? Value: -2.0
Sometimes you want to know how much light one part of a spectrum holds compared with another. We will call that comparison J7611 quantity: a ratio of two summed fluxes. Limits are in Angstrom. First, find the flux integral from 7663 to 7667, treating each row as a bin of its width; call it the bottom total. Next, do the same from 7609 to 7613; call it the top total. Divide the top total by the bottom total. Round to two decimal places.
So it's 1.03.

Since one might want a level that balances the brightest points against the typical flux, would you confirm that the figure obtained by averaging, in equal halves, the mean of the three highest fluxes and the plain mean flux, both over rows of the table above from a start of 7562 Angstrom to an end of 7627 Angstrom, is 7.70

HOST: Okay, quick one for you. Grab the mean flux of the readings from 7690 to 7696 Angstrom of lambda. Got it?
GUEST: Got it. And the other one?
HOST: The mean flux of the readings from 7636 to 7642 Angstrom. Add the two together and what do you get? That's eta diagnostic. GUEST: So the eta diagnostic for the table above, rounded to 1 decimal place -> 14.7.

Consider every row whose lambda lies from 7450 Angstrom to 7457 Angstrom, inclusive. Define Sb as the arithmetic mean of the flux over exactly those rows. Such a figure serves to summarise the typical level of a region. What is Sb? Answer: 7.60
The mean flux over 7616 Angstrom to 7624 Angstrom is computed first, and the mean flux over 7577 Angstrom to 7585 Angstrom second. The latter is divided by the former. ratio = 1.01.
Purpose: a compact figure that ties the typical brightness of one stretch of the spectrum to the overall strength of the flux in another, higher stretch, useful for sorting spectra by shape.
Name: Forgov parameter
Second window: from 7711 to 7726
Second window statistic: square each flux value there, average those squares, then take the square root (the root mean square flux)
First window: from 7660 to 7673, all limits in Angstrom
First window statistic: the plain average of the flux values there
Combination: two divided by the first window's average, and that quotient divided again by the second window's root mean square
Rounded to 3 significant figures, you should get 0.0372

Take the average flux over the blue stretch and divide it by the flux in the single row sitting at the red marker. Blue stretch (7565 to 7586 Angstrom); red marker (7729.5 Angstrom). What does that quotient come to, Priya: 1.04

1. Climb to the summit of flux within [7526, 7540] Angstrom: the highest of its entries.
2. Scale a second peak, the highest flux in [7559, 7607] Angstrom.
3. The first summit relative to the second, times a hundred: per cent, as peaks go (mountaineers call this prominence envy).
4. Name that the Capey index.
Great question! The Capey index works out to 99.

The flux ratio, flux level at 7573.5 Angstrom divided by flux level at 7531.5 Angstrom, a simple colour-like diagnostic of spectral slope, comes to 0.97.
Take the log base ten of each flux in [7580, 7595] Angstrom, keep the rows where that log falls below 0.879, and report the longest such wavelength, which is 7594.5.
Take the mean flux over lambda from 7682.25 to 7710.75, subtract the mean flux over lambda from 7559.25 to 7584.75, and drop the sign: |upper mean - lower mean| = 0.17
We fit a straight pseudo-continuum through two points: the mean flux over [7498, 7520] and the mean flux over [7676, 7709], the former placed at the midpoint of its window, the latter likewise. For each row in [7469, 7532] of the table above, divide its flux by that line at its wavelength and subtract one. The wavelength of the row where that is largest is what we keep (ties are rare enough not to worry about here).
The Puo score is 7531.5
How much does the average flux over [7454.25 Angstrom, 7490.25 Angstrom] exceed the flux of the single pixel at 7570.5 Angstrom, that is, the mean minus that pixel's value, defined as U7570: 0.03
